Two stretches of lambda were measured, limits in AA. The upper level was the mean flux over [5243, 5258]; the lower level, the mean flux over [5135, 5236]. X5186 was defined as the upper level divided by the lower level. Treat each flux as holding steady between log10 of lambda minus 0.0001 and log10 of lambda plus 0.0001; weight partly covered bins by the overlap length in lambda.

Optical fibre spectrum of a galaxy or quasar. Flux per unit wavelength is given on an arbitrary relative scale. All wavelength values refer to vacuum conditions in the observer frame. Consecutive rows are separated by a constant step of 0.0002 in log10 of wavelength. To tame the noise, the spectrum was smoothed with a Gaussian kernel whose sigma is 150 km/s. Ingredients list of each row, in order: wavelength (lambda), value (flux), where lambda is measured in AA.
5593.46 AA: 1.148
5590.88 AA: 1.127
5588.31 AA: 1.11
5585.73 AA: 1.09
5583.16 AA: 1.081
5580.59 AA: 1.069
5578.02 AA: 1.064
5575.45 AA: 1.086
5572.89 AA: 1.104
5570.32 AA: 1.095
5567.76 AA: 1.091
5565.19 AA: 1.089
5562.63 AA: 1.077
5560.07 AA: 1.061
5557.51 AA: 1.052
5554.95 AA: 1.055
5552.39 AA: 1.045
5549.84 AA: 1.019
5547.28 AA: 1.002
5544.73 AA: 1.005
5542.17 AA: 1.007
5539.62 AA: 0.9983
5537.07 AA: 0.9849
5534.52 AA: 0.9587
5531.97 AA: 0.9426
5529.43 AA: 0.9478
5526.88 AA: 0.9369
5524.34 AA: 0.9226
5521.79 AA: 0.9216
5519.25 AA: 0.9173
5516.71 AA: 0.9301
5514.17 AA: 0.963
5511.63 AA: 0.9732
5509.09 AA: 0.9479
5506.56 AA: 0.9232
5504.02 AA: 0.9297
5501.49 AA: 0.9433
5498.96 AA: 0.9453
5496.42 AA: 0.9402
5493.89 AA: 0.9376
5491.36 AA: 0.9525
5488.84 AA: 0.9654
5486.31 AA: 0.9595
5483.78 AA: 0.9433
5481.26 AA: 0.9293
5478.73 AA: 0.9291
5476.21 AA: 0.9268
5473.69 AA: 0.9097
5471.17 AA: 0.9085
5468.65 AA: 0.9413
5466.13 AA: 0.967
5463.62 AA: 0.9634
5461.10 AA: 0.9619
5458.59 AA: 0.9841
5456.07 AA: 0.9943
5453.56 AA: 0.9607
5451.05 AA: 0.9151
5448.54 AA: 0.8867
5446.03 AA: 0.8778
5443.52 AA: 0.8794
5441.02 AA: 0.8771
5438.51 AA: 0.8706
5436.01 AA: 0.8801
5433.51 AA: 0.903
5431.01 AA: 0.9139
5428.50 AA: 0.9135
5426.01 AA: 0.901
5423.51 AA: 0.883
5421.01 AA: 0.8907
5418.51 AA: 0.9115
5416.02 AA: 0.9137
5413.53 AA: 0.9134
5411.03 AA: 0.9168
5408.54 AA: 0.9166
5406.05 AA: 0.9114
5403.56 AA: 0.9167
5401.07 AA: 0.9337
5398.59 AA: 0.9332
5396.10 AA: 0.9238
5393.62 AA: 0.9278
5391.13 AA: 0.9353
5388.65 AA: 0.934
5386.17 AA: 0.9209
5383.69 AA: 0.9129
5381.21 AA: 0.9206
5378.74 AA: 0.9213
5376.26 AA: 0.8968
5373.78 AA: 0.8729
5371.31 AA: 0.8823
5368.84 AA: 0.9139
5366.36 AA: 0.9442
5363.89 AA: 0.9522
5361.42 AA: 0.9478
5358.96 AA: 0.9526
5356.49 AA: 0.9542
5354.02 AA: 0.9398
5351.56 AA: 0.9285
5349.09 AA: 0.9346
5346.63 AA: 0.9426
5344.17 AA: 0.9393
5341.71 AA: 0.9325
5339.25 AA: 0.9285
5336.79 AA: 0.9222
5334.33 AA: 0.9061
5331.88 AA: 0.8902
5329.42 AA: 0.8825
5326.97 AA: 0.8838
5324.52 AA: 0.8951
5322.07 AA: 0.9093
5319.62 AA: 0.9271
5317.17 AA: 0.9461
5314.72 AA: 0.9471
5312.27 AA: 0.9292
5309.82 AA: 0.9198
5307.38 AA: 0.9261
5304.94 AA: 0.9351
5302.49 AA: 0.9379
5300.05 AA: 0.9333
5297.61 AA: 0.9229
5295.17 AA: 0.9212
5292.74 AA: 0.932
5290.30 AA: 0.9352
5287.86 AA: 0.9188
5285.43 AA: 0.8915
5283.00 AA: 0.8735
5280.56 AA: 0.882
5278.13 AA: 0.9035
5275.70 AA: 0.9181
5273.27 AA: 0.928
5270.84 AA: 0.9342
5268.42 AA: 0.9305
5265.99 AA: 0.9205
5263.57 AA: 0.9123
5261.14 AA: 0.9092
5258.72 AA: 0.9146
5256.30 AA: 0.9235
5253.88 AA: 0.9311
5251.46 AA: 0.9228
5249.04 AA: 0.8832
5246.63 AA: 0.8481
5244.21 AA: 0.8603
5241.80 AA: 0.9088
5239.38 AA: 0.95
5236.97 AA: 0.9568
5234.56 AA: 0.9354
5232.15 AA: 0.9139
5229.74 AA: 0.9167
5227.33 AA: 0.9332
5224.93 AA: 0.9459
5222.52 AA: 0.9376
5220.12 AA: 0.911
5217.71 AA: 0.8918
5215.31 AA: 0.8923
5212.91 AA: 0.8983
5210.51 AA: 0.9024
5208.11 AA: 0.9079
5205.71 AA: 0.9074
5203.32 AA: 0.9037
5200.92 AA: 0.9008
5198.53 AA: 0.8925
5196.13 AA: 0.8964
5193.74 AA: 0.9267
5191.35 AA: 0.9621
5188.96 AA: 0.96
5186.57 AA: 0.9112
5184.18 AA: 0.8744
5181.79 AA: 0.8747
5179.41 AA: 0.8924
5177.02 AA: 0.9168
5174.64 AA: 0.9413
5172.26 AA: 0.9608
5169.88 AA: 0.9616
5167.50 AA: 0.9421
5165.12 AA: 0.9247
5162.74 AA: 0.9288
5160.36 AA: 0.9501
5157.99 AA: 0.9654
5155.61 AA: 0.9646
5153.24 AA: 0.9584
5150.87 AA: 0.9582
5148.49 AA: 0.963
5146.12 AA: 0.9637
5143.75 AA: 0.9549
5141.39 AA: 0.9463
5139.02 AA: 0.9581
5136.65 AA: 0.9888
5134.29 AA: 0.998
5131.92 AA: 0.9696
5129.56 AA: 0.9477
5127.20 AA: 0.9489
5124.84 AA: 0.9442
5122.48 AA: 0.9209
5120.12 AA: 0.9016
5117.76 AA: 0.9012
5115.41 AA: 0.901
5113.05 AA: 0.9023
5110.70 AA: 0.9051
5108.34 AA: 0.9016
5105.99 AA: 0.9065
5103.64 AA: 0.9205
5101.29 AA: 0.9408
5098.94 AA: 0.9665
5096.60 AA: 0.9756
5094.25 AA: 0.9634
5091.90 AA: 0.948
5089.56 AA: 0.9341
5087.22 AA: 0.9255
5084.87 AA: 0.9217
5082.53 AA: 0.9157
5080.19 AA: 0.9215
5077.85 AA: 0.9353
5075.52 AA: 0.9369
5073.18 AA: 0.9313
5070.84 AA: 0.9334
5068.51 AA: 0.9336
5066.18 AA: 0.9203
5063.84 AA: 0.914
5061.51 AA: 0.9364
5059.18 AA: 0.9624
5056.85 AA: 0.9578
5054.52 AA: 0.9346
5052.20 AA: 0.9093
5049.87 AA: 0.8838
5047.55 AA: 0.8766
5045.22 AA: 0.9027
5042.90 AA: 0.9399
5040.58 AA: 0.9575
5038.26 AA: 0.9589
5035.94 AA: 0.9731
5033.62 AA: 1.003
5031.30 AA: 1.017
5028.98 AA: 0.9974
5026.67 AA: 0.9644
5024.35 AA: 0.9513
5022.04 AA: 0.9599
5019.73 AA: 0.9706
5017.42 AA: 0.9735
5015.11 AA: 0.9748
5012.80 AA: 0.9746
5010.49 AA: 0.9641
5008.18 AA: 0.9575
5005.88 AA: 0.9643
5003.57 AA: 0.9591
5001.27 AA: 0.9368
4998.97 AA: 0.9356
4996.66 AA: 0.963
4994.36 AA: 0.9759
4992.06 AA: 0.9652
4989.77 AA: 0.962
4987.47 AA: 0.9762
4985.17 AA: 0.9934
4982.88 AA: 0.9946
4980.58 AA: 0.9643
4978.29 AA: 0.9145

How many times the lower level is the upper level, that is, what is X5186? 0.963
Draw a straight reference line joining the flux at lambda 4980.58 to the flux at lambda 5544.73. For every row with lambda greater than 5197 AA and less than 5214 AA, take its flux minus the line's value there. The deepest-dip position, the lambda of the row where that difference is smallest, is 5198.53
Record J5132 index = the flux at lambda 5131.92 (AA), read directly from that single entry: 0.9696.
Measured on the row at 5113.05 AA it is 0.9023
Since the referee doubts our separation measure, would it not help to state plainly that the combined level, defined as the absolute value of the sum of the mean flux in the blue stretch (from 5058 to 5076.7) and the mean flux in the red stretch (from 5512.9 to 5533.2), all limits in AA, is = 1.87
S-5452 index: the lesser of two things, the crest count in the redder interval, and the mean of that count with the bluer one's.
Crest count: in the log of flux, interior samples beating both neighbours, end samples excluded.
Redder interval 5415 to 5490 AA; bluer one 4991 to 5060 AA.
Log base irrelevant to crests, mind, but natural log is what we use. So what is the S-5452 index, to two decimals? 4.00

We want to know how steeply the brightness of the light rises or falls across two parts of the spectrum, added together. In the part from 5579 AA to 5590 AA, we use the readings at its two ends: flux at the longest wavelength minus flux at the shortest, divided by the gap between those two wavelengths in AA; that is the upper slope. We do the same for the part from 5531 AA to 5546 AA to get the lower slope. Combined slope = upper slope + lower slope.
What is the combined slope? 0.010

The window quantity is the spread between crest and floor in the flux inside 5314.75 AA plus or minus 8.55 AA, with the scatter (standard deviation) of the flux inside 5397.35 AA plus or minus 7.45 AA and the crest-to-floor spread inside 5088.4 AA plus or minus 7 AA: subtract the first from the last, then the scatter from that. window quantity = 0.003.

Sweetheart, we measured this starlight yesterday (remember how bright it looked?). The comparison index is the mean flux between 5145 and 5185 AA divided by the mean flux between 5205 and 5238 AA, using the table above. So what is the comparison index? 1.02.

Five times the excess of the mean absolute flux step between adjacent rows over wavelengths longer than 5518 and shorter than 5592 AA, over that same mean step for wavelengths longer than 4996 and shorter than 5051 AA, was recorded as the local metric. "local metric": -0.012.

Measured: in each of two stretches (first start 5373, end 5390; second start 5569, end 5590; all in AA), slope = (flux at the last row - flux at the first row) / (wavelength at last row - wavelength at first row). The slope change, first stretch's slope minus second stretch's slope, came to 0.003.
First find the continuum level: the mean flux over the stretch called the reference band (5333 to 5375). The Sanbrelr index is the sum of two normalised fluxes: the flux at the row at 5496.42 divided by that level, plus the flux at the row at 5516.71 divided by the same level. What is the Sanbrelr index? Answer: 2.01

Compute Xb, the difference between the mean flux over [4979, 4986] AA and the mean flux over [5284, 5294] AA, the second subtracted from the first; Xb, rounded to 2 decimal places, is 0.06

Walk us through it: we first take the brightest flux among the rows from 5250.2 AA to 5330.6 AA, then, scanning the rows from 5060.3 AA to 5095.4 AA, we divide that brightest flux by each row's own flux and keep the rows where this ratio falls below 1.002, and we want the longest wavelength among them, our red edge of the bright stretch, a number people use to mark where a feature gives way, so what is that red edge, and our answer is 5094.25 AA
